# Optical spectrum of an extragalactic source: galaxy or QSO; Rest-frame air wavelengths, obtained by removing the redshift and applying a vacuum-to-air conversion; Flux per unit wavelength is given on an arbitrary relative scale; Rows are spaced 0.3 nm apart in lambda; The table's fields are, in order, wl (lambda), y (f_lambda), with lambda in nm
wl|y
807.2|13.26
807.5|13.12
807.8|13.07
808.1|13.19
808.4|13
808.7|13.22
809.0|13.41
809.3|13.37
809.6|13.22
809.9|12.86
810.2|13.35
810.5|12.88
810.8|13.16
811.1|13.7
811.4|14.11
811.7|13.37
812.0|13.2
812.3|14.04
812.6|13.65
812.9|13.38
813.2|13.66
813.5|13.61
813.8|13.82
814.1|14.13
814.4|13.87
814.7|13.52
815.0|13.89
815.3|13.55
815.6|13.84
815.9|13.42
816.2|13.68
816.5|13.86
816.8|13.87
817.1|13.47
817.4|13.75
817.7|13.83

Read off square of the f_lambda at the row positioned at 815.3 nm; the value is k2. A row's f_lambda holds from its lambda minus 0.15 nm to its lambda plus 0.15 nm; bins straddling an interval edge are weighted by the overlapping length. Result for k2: 184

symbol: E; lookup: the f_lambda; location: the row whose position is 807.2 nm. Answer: 13.26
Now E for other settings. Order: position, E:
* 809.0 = 13.41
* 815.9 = 13.42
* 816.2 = 13.68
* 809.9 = 12.86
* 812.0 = 13.2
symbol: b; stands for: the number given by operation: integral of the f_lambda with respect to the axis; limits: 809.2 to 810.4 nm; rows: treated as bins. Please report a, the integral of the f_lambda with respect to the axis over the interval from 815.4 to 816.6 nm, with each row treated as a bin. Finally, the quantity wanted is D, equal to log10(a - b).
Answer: -0.22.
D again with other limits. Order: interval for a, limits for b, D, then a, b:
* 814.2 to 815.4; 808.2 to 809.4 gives -0.23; 16.5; 15.9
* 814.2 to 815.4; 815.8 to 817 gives -1.58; 16.5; 16.5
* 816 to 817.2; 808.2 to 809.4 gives -0.24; 16.5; 15.9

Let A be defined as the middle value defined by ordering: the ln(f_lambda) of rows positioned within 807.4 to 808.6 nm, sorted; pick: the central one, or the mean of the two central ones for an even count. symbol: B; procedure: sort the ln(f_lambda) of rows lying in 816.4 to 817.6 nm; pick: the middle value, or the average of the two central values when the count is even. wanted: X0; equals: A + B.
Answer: 5.20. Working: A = 2.57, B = 2.625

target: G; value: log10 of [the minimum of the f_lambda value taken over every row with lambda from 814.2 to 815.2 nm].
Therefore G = 1.13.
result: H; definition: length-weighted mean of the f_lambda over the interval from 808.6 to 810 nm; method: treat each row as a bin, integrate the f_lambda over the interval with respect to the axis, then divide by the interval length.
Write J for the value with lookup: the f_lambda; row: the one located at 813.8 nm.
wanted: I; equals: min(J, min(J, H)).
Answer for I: 13.2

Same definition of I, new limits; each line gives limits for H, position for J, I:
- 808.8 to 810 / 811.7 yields 13.2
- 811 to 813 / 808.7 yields 13.2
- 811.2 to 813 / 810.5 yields 12.9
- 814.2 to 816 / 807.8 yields 13.1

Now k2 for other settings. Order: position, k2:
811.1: 188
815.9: 180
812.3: 197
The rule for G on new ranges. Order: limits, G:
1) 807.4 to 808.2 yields 1.12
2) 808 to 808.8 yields 1.11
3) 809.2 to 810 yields 1.11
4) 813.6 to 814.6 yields 1.14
